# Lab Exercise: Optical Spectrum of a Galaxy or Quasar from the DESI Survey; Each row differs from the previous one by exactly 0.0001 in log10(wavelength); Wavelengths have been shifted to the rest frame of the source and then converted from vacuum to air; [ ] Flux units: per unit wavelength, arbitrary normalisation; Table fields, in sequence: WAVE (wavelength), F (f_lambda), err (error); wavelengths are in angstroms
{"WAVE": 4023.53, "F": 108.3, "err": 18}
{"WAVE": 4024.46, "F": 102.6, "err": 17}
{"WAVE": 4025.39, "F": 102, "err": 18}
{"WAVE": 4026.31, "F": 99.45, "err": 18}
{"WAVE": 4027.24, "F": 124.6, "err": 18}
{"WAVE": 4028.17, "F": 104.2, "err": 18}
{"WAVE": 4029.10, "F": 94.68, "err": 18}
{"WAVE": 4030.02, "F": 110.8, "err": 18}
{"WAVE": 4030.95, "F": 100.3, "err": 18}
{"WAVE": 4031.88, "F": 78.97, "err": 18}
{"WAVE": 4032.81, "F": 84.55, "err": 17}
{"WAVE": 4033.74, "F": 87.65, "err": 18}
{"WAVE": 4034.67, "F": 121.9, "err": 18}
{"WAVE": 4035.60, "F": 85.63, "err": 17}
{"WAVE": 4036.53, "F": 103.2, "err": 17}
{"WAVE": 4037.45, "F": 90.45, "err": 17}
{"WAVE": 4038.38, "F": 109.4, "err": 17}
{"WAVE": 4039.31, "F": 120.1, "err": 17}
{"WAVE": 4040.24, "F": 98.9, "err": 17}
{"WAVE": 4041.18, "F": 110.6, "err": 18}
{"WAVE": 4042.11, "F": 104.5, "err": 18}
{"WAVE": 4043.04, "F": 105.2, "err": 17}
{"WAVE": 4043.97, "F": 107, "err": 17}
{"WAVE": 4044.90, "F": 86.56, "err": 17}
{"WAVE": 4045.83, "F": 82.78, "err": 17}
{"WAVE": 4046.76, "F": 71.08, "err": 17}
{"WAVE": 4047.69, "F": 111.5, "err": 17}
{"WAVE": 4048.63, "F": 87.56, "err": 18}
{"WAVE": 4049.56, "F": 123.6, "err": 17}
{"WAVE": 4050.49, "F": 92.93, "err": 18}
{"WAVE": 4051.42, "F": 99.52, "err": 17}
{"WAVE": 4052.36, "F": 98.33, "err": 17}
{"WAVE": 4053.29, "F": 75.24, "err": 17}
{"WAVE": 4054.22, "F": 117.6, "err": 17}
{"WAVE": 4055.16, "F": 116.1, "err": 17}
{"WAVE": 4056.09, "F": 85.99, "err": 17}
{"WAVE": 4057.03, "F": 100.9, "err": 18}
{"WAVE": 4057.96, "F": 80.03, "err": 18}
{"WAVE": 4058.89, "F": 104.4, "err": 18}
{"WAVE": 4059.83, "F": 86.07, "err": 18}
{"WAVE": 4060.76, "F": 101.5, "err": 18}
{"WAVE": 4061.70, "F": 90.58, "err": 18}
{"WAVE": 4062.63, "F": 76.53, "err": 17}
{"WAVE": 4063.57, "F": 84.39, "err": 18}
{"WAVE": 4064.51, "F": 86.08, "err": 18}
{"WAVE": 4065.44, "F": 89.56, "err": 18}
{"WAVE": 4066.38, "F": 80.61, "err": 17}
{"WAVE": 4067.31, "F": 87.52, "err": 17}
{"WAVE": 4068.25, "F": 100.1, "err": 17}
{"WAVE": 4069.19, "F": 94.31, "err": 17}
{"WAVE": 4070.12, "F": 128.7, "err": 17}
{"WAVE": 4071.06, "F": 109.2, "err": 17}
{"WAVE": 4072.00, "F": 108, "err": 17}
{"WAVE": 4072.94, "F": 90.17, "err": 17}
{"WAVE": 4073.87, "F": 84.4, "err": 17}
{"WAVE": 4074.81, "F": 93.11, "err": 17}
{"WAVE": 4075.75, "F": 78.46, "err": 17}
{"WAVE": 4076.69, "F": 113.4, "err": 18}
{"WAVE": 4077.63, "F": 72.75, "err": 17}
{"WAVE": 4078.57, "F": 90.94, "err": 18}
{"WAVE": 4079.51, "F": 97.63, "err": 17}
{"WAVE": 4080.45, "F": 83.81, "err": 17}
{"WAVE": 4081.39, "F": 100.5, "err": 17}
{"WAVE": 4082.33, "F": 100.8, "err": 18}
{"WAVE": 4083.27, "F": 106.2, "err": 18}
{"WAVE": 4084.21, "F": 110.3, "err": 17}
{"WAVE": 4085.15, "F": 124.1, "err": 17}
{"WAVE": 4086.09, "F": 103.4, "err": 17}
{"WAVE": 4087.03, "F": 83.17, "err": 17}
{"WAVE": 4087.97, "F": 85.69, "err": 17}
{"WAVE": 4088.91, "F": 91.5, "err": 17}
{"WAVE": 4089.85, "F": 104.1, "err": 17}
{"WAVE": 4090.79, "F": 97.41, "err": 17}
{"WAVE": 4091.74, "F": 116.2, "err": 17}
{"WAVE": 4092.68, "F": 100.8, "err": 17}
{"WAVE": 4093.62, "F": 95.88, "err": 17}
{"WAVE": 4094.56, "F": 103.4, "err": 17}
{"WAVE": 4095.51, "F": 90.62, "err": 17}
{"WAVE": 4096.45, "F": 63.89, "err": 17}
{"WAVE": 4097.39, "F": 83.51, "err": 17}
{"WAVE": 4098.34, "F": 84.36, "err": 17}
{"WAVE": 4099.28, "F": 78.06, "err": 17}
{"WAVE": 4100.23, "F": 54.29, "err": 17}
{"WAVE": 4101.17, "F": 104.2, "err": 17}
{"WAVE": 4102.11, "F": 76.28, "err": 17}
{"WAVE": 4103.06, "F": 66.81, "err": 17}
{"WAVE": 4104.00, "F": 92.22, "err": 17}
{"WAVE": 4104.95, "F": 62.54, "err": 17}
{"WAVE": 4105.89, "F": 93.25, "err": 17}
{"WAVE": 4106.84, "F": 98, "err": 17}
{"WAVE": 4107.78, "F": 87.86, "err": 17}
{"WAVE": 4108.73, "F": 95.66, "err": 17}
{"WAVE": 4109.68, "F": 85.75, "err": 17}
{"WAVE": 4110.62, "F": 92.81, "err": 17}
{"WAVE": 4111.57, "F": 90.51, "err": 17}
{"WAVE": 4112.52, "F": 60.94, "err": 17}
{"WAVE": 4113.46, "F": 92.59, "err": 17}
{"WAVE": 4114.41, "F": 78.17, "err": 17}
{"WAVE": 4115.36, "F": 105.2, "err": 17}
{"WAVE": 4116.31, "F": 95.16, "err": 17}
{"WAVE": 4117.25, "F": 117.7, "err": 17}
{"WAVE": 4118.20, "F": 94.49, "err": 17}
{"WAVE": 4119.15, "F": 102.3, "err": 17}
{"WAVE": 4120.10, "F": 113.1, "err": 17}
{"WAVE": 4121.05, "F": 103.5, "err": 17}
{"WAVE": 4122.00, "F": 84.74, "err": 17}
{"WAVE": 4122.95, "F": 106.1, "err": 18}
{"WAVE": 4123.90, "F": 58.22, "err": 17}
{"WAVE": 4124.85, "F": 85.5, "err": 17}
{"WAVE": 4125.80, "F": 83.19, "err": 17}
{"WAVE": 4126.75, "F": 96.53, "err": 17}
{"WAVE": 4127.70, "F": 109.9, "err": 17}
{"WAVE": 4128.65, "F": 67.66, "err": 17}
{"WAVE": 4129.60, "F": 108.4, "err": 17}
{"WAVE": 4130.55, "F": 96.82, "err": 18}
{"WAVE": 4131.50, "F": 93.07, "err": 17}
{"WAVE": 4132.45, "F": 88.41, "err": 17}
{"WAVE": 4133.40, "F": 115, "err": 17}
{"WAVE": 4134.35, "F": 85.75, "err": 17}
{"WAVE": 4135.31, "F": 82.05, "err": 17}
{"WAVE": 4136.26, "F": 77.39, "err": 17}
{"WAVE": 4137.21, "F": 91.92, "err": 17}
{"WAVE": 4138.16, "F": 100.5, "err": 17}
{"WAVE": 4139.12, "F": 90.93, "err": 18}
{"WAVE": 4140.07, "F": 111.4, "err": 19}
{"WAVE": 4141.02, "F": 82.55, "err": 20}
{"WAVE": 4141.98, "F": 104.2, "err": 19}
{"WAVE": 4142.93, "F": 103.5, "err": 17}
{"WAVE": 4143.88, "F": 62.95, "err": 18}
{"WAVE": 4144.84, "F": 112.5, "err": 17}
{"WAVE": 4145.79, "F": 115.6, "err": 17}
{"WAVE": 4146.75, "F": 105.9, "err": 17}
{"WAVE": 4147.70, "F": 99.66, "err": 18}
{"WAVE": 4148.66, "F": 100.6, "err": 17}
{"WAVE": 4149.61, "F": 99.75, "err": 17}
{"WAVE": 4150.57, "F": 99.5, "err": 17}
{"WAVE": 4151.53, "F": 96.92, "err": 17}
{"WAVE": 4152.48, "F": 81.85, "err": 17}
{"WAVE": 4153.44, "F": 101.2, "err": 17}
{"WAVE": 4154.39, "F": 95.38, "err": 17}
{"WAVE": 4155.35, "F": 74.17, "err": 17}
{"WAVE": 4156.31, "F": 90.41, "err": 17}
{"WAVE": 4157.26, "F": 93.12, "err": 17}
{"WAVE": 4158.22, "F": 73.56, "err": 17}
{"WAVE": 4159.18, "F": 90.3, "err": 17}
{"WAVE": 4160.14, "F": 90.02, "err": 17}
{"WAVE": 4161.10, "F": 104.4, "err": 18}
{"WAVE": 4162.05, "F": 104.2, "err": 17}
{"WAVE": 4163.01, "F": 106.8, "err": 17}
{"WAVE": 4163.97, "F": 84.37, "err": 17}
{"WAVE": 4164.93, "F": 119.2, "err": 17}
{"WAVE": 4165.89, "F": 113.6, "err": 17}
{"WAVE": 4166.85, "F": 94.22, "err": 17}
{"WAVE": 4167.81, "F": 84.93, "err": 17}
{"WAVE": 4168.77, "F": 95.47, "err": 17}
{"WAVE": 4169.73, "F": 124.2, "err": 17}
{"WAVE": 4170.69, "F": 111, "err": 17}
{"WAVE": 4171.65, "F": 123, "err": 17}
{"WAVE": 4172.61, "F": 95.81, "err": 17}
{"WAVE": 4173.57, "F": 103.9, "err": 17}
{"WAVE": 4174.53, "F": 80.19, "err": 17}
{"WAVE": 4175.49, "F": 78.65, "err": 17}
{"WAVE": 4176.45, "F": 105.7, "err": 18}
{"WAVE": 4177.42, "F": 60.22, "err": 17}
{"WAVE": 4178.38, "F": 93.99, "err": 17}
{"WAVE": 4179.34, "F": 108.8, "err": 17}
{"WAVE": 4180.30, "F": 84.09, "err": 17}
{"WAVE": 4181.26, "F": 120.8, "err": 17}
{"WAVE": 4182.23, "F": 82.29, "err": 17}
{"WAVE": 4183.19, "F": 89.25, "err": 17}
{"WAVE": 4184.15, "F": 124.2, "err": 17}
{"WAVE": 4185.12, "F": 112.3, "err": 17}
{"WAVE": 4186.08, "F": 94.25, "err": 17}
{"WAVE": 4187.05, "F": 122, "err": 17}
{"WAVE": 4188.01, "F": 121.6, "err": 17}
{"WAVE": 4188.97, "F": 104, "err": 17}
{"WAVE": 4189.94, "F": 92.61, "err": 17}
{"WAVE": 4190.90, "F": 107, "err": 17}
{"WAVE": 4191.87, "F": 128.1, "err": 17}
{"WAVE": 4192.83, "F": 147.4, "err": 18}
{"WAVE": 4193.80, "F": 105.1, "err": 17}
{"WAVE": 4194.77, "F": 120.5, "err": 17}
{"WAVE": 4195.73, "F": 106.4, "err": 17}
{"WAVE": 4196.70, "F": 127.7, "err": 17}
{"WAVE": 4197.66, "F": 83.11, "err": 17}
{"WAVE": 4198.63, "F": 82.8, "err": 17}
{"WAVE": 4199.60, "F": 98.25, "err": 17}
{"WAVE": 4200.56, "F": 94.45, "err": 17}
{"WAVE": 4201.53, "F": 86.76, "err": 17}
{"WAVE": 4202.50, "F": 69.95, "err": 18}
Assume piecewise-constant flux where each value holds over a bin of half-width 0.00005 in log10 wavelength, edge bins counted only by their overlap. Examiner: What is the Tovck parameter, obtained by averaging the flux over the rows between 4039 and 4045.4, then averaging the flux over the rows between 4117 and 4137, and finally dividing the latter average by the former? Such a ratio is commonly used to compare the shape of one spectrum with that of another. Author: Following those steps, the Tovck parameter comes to 0.90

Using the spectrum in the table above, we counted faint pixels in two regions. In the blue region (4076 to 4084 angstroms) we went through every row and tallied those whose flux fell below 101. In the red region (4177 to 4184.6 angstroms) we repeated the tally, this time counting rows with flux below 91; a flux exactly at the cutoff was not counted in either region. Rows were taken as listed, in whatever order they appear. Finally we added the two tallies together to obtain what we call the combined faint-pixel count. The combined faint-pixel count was 10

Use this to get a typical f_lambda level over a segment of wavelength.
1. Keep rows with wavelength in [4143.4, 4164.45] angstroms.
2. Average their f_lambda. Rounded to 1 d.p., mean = 94.7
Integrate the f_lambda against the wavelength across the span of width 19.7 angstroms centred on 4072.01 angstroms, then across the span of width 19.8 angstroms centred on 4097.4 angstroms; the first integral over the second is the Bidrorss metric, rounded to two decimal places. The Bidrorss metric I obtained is 1.05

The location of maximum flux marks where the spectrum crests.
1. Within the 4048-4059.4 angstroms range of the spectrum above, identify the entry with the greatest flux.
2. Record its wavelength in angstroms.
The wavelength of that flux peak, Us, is 4049.56 angstroms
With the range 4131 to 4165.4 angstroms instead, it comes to 4164.93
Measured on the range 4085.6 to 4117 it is 4091.74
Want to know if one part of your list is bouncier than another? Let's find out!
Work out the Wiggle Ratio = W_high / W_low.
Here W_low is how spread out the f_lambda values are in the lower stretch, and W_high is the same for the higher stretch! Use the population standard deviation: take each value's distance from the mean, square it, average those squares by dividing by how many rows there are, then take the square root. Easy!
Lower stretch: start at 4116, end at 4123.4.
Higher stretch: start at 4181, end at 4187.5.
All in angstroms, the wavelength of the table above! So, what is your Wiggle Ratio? 1.63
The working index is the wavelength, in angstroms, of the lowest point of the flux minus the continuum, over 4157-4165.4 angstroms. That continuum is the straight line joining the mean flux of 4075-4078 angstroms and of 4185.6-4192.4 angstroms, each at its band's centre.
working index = 4158.22 angstroms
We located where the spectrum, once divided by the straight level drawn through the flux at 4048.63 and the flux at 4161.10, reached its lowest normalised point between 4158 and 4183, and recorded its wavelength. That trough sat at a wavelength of 4177.42 angstroms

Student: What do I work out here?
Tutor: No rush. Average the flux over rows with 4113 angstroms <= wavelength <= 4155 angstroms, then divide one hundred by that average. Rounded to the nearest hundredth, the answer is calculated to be 1.05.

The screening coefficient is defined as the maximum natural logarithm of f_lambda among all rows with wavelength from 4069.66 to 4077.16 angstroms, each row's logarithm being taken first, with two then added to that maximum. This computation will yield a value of 6.86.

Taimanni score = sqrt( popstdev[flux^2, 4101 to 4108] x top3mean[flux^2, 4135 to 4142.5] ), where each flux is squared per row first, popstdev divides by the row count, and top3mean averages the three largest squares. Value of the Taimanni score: 5081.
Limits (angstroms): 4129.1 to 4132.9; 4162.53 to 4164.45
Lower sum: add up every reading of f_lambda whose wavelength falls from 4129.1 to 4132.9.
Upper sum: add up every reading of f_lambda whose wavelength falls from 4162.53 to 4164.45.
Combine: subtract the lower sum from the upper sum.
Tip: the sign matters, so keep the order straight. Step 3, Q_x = -196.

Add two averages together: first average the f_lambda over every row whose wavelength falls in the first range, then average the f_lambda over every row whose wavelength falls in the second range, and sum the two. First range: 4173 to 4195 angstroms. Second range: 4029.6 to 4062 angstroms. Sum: 202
